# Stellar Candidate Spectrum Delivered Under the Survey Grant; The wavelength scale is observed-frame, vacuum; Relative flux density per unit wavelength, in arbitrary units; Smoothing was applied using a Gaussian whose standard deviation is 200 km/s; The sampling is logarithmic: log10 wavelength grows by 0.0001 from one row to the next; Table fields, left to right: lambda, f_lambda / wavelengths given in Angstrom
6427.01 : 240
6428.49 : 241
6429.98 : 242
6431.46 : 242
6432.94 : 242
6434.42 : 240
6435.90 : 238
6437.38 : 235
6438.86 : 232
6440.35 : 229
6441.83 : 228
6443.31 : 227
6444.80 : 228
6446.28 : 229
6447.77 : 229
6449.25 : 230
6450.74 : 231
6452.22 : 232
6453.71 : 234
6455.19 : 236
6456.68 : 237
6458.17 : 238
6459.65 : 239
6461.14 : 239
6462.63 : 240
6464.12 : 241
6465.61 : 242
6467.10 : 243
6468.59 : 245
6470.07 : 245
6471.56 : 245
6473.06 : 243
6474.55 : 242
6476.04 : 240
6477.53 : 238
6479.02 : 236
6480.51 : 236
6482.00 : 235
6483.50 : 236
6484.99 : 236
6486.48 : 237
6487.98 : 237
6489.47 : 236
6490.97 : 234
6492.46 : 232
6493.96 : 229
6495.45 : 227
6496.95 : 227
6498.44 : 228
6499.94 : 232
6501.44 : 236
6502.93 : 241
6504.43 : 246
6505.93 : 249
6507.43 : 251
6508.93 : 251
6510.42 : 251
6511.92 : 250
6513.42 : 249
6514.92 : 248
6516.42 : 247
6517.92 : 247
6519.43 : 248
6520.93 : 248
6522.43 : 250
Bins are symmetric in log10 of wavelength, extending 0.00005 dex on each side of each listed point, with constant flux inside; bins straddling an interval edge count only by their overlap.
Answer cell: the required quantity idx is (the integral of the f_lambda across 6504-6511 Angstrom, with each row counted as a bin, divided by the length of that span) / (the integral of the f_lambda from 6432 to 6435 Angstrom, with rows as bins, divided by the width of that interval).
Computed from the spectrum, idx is 1.035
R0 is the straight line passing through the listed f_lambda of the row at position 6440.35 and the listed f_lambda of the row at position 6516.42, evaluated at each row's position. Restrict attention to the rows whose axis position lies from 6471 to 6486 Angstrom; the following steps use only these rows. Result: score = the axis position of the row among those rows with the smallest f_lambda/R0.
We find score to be 6482.00 Angstrom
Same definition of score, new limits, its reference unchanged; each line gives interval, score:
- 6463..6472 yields 6464.12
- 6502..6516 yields 6502.93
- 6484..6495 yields 6493.96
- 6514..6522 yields 6517.92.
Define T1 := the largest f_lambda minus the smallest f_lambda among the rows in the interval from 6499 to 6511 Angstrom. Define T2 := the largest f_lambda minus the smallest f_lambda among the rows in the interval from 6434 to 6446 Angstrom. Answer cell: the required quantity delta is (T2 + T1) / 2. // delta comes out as 16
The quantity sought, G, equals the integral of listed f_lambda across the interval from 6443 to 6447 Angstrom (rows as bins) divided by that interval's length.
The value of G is 228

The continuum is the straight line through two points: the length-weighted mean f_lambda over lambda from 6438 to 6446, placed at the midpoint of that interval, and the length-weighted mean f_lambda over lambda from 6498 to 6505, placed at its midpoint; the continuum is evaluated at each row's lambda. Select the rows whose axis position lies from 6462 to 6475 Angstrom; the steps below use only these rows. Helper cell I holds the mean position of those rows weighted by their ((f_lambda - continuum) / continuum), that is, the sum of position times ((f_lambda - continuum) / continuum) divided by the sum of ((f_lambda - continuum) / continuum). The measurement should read 6468.7 Angstrom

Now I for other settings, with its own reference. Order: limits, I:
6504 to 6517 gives 6510.2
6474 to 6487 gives 6478.1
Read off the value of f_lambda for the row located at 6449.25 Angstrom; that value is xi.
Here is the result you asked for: 230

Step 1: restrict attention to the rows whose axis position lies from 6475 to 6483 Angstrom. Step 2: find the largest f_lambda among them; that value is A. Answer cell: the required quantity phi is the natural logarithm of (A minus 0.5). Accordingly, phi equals 5.48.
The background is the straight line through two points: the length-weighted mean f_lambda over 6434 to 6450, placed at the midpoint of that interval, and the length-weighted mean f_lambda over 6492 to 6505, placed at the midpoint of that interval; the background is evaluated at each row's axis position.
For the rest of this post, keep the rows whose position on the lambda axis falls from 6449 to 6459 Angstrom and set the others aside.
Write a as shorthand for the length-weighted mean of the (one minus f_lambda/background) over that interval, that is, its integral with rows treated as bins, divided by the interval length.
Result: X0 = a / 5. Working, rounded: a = -0.012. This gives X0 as -0.0023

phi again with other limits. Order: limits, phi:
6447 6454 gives 5.45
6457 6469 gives 5.50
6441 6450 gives 5.44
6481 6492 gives 5.47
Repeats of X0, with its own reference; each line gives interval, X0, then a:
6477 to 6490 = -0.0033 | -0.016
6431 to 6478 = -0.0045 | -0.023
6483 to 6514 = -0.0050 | -0.025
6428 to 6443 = -0.0048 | -0.024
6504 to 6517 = -0.0136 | -0.068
